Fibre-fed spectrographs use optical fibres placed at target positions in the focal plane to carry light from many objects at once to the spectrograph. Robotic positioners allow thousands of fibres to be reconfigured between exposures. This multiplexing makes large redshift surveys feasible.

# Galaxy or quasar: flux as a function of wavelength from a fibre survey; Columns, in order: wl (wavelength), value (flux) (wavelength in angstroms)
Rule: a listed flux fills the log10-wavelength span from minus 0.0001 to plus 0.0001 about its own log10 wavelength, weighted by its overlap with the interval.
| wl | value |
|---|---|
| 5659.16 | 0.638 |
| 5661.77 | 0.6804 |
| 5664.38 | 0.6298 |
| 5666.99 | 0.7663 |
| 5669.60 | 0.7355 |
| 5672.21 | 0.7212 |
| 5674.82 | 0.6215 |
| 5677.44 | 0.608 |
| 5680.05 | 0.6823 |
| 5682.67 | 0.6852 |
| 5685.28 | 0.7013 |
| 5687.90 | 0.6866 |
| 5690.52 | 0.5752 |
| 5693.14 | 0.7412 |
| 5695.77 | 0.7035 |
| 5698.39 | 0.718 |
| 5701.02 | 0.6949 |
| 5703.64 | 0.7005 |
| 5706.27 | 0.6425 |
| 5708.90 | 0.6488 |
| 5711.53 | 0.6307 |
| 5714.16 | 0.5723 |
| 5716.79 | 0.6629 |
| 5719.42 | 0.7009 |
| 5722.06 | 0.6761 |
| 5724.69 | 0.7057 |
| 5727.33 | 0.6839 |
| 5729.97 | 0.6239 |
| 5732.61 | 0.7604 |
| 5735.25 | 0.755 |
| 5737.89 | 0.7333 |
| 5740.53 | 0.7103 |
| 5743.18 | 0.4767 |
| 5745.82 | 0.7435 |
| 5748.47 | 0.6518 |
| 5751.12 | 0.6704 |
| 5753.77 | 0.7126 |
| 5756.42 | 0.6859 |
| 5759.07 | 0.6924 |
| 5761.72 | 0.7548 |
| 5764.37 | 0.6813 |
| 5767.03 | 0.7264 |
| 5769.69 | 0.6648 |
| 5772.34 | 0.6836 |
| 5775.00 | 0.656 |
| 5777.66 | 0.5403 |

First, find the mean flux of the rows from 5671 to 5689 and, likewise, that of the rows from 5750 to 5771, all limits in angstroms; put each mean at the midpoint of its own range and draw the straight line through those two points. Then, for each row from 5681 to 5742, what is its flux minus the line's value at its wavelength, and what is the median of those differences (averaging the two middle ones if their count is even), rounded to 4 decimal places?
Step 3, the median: 0.0157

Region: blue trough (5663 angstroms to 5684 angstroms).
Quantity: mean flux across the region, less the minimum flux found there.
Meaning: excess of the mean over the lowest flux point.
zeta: 0.073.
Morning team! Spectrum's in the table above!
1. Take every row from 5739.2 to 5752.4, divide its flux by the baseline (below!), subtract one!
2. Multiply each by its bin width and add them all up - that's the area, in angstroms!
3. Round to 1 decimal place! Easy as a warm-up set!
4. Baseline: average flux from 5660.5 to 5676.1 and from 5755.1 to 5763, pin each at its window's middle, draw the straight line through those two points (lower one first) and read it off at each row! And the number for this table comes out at -1.1 angstroms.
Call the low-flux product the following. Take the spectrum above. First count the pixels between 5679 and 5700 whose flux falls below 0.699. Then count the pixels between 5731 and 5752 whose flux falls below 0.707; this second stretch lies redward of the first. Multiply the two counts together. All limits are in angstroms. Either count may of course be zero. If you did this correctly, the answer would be 12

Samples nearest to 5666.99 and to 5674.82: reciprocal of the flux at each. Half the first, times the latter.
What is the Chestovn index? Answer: 1.05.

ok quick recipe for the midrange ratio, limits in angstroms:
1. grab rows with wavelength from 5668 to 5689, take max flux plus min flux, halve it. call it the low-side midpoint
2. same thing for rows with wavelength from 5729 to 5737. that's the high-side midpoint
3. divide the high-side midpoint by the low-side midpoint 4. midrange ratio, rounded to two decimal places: 1.03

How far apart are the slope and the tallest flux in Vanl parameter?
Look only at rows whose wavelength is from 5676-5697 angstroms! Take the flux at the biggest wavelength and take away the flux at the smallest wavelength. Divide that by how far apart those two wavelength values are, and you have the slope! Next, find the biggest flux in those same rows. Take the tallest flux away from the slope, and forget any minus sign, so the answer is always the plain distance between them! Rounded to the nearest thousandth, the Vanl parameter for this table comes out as 0.736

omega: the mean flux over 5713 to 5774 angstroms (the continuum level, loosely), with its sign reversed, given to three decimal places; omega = -0.684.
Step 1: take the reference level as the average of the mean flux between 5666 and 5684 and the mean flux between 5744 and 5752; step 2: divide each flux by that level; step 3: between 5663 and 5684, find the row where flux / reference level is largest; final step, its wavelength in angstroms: 5666.99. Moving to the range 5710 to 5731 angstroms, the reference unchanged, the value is 5724.69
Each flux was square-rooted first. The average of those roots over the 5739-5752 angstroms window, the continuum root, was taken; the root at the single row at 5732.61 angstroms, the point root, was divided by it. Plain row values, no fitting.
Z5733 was 1.08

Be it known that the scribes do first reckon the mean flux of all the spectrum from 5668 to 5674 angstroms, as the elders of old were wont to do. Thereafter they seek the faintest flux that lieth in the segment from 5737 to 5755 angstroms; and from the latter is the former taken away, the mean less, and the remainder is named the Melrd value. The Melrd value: -0.25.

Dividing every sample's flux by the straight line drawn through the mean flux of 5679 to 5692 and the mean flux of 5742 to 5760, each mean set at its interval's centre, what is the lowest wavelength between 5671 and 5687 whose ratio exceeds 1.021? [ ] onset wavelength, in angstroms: 5672.21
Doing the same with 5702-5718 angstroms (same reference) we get 5703.64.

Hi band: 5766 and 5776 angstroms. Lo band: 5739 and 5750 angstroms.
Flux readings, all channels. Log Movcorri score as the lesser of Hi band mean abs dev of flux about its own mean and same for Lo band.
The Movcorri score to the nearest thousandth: 0.022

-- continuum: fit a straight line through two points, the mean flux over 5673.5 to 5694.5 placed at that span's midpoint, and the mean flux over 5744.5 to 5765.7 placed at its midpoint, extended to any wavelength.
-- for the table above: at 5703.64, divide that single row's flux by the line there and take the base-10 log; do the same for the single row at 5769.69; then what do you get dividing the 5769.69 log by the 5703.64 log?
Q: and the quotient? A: -1.5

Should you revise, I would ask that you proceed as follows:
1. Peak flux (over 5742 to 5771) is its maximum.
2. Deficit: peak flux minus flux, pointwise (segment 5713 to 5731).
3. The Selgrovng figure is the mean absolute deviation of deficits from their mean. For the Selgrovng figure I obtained 0.036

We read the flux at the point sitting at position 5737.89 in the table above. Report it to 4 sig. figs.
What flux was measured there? 0.7333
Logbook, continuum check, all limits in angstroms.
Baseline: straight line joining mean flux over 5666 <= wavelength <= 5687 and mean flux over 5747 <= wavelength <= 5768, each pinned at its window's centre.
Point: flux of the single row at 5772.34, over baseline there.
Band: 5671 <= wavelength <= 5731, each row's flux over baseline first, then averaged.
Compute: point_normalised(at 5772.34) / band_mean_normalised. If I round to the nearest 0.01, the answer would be 1.01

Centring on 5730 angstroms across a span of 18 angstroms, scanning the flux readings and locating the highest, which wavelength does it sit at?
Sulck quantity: 5732.61 angstroms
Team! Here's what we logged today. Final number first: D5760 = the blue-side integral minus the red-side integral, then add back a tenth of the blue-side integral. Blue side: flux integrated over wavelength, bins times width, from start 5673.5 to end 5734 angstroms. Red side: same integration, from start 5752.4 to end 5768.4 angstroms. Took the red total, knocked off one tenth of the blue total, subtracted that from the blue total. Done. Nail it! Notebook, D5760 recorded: 33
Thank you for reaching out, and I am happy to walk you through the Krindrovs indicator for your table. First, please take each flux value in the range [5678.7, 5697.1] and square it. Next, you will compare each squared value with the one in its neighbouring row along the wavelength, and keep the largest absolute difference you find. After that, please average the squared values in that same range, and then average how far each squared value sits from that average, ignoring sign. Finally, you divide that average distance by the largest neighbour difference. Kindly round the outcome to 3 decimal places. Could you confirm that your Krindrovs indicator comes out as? 0.182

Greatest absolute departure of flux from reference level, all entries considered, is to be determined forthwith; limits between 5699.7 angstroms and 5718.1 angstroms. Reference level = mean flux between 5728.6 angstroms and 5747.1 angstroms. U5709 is 0.11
